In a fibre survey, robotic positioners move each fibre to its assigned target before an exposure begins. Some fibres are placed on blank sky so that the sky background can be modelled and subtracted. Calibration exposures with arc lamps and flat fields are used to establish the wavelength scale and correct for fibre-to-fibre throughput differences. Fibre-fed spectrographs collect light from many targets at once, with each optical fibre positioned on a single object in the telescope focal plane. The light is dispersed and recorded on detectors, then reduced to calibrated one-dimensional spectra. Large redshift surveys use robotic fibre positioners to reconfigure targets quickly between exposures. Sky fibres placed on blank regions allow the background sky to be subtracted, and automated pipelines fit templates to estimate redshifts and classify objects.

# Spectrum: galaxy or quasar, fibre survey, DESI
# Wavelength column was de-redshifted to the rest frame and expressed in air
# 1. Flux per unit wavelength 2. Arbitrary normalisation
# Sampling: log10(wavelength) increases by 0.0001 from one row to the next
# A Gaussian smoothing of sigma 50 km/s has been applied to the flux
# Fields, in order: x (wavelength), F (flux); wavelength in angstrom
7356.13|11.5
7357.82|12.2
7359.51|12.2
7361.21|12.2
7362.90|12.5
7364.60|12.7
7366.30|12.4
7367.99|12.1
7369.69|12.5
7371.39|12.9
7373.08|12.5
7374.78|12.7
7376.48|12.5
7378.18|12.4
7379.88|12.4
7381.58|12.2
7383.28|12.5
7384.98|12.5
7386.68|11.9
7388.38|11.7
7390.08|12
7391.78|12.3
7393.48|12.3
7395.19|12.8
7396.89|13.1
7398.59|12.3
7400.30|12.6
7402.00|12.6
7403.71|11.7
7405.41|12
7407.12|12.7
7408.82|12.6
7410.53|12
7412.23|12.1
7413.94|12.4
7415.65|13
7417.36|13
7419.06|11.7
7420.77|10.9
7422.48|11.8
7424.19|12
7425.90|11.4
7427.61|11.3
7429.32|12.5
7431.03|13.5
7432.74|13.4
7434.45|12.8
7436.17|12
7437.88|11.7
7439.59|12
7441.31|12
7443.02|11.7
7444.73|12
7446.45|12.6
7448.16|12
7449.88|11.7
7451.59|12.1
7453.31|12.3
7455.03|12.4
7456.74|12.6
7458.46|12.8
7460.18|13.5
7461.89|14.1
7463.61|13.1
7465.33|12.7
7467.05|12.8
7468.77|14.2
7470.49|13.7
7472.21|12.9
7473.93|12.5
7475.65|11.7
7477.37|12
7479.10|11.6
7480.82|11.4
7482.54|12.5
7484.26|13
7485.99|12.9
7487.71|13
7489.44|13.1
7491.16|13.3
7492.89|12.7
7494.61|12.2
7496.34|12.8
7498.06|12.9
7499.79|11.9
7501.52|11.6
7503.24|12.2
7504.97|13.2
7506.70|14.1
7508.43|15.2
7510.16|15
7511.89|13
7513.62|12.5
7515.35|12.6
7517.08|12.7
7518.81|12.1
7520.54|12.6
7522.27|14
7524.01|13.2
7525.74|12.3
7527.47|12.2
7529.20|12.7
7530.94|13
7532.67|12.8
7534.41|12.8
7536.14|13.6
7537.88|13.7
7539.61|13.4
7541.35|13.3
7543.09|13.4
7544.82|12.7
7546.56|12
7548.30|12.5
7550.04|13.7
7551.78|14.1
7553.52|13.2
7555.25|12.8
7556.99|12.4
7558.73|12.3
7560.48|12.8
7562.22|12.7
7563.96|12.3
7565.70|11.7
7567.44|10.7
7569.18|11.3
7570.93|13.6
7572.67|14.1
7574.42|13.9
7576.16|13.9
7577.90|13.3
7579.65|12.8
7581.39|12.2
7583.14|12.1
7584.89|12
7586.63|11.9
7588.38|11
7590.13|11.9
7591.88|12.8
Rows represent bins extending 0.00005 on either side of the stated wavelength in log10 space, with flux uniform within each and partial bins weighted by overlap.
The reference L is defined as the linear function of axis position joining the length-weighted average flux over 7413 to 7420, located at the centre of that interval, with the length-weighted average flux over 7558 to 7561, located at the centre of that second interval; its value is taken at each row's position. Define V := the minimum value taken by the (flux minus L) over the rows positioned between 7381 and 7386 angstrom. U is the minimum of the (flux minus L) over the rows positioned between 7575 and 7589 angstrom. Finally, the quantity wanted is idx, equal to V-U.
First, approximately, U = -1.5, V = -0.30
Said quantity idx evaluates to 1.2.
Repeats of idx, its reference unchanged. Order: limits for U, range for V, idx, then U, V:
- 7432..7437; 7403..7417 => -0.3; -0.5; -0.80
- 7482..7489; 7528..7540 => 0.2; 0.0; 0.21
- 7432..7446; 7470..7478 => 0.0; -0.8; -0.80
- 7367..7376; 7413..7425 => -1.2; -0.4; -1.60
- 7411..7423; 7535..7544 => 2.4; -1.6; 0.81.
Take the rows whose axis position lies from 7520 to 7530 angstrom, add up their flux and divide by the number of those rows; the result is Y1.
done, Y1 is 12.8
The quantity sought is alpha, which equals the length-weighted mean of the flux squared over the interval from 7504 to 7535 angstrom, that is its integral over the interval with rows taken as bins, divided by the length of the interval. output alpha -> 173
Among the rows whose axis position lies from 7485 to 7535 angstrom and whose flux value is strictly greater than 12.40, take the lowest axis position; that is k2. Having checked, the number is 7485.99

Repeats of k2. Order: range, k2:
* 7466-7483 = 7467.05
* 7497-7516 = 7498.06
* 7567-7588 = 7570.93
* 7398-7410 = 7400.30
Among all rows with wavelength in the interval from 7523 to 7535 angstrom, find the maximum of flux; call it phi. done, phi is 13.2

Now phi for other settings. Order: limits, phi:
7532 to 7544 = 13.7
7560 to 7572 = 13.6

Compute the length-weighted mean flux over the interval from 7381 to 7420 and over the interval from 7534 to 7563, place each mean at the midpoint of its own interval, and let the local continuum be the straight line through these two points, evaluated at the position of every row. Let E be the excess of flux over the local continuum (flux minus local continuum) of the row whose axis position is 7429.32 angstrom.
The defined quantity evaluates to 0.0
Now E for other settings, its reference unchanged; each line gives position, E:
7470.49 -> 1.0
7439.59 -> -0.5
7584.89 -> -1.2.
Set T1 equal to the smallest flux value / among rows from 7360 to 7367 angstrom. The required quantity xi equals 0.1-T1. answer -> -12.1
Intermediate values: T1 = 12.2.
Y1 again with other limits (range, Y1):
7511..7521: 12.6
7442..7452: 12.0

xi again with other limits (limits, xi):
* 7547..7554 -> -12.4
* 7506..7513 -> -12.9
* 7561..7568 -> -10.6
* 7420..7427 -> -10.8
